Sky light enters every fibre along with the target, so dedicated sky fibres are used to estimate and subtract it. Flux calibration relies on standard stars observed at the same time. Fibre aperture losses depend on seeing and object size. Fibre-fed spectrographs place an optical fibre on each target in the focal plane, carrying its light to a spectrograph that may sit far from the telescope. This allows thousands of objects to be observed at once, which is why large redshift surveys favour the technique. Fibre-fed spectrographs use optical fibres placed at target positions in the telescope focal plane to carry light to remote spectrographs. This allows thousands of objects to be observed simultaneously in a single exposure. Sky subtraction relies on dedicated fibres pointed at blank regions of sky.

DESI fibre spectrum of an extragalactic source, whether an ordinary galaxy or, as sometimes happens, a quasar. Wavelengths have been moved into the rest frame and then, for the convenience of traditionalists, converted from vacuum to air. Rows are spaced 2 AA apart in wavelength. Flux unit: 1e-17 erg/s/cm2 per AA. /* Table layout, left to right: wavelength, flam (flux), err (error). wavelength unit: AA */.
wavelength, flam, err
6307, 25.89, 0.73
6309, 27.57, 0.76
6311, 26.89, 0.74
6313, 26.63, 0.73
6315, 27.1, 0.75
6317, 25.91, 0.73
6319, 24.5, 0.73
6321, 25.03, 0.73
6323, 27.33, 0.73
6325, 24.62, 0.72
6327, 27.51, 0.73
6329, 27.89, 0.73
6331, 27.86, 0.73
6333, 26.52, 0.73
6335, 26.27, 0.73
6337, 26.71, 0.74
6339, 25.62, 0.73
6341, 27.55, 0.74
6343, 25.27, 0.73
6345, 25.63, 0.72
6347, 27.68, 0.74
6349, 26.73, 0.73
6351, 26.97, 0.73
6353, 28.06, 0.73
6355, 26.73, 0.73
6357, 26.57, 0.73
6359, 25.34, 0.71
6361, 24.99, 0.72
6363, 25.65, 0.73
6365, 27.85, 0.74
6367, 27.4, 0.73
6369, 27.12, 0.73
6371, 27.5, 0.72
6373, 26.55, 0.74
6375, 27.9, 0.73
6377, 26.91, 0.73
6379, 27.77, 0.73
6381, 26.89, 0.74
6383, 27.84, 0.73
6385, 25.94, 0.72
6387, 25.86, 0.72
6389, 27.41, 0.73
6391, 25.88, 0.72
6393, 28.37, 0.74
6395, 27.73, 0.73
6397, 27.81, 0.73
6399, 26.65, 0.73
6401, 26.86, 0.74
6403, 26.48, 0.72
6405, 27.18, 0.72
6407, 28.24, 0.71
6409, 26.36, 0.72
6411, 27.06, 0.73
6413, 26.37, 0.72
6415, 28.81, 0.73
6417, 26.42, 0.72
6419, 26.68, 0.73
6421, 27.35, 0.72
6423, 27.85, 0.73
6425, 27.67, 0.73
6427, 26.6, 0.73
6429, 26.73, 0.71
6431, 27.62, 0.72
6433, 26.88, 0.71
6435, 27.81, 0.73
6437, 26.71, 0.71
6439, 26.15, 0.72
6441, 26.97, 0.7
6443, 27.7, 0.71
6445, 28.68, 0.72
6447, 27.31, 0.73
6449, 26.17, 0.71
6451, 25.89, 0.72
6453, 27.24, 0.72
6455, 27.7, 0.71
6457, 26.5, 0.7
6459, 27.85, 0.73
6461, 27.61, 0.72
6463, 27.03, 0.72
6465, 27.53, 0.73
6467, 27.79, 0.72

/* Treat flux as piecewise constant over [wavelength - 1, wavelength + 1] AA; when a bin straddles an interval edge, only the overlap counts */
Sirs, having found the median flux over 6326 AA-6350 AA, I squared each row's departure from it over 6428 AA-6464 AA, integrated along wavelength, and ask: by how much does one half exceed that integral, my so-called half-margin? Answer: -23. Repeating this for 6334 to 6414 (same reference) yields -62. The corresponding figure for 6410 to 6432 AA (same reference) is -16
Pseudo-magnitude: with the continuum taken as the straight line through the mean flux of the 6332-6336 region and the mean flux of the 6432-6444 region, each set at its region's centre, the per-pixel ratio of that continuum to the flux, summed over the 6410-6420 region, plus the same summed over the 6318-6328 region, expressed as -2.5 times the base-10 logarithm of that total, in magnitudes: -2.510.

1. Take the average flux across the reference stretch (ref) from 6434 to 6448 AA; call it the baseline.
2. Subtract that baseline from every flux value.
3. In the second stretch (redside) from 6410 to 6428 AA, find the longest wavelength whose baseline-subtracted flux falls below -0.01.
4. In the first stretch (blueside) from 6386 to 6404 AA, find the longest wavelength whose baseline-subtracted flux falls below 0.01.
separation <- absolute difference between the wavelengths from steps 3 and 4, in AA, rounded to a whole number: 24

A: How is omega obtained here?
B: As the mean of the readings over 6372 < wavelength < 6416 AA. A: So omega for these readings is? 27.1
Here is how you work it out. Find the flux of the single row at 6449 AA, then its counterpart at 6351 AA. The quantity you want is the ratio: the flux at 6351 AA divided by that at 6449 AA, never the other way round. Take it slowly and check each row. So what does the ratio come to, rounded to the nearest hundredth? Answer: 1.03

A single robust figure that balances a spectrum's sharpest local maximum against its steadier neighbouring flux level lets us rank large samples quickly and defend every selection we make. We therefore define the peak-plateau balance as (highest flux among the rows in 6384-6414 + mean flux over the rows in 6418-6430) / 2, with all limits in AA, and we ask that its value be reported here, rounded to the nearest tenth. 27.8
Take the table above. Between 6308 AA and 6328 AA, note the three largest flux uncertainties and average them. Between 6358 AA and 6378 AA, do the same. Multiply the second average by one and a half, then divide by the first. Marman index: 1.47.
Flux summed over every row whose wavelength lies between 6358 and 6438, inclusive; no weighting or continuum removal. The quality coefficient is 1081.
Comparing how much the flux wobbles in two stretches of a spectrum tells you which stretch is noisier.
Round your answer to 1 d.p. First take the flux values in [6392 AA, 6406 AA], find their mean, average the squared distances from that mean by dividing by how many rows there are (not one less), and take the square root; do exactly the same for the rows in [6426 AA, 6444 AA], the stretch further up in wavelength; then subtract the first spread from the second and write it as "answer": -0.1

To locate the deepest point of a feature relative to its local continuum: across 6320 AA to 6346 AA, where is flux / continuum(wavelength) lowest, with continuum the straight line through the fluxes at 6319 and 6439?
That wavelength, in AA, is 6325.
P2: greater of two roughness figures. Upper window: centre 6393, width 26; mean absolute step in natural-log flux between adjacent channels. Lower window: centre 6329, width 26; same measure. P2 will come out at 0.049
